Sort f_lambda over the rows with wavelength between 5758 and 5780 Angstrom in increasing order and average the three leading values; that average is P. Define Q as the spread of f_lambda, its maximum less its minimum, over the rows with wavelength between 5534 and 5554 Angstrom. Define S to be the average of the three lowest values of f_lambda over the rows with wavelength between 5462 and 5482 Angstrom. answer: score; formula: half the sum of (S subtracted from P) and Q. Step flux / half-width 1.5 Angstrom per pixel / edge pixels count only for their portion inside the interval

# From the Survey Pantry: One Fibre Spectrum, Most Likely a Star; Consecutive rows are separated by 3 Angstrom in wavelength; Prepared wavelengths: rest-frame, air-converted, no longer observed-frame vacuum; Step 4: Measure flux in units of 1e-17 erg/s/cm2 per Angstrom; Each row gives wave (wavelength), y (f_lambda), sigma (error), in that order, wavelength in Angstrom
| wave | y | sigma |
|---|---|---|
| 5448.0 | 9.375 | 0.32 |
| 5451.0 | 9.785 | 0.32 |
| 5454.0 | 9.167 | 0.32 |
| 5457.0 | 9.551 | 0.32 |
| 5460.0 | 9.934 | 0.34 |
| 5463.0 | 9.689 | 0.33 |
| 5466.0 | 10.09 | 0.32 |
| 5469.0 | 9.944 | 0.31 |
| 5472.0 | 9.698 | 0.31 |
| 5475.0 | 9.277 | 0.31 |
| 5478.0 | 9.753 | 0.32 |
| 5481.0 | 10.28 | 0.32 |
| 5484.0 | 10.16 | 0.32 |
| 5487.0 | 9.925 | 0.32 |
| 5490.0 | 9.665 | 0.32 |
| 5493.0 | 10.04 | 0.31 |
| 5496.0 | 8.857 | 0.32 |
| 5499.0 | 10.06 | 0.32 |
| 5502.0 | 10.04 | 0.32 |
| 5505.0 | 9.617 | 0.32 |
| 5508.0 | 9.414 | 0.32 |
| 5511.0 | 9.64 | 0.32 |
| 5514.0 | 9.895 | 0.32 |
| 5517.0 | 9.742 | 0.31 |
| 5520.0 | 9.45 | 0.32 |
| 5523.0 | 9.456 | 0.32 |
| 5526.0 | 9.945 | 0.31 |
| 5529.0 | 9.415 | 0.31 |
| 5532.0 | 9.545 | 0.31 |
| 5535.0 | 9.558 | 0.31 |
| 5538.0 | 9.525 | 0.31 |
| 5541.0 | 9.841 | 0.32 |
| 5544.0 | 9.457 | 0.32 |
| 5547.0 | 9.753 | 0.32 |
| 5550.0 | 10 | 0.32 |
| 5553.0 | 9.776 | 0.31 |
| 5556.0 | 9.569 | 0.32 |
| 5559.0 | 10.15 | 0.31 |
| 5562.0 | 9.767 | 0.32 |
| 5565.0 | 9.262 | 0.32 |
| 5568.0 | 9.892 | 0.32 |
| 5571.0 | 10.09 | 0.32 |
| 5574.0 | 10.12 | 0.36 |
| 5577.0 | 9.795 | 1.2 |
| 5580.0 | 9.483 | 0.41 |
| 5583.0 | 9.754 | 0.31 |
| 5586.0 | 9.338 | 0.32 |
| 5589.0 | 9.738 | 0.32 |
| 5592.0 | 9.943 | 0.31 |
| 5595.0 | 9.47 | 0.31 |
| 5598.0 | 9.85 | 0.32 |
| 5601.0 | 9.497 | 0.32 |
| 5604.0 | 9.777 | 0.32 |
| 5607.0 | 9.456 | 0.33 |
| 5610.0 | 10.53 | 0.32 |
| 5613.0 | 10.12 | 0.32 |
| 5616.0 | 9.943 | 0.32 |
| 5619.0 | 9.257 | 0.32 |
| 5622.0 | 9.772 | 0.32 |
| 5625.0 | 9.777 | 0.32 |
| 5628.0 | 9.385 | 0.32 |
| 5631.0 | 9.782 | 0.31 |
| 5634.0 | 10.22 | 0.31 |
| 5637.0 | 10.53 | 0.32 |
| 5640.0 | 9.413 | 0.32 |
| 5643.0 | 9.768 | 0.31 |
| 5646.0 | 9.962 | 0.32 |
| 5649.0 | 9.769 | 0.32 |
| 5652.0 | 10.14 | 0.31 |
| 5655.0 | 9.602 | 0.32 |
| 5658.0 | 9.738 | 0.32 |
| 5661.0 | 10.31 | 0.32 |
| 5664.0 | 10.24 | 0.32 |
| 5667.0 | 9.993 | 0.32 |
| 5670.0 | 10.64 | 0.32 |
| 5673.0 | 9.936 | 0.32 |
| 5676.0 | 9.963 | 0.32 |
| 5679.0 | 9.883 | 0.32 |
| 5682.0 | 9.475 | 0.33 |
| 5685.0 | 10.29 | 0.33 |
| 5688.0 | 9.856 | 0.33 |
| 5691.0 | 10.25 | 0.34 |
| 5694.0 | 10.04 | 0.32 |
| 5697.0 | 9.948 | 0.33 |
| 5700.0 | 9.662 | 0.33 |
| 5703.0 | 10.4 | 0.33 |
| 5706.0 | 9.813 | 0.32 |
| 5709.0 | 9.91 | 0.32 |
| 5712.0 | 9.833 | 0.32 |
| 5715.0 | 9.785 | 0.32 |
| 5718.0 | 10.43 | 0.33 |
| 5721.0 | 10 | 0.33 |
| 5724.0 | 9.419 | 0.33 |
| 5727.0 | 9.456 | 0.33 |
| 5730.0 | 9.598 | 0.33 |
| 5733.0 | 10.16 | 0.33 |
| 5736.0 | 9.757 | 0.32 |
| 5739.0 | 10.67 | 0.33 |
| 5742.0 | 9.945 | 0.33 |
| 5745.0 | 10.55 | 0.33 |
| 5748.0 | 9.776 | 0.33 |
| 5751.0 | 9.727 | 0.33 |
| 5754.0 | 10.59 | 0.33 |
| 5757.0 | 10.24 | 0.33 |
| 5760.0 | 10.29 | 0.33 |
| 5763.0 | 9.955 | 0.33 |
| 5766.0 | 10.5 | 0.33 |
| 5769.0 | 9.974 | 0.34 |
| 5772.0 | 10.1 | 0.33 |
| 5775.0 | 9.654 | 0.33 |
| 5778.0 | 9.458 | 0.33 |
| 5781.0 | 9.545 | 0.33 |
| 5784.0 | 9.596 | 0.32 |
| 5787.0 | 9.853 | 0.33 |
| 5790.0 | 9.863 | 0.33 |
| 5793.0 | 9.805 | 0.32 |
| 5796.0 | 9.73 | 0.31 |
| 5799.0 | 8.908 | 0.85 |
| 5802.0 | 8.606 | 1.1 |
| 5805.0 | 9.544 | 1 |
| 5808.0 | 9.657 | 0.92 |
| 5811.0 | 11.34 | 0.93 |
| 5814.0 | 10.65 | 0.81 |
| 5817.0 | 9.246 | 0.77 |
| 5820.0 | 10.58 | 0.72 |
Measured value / 0.34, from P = 9.69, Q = 0.5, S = 9.55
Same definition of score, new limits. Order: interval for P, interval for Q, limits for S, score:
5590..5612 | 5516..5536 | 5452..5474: 0.27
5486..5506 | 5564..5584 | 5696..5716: 0.24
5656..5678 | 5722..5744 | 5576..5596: 0.85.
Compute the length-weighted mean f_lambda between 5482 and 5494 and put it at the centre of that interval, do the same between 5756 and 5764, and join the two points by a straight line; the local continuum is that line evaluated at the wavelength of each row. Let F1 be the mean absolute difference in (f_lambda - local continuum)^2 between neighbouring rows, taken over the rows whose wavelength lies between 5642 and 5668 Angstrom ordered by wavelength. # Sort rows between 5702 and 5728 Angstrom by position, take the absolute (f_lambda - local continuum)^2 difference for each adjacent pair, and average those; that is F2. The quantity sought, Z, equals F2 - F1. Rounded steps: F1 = 0.09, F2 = 0.100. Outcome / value 0.010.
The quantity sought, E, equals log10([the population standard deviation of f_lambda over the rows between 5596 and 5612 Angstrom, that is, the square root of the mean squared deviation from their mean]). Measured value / -0.414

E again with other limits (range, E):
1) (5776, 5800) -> -0.531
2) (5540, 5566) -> -0.594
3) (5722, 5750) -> -0.370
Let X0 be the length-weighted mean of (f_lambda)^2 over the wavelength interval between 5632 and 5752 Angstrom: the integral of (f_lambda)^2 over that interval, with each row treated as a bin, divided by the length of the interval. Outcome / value 99.5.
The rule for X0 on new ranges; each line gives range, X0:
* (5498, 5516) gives 95.5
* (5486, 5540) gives 93.3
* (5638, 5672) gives 99.5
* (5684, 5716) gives 99.6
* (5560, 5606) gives 94.5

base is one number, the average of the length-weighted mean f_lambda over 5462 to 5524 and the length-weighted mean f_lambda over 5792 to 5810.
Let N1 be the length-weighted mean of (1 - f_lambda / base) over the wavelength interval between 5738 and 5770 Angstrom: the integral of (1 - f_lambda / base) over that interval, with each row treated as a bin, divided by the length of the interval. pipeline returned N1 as -0.06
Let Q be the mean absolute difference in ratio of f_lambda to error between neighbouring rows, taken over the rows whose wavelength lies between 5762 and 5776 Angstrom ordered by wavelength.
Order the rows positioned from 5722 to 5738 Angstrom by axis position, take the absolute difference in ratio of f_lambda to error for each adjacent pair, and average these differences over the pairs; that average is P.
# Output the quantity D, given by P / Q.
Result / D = 0.4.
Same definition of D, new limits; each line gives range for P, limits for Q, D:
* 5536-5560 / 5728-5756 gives 0.7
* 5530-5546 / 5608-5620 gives 0.3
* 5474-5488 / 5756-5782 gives 0.8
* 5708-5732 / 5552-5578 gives 0.2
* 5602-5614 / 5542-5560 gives 1.9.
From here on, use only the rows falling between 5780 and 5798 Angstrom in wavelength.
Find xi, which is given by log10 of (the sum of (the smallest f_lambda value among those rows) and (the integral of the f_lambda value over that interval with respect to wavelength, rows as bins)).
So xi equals 2.27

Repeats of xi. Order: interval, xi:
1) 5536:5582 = 2.66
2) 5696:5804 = 3.03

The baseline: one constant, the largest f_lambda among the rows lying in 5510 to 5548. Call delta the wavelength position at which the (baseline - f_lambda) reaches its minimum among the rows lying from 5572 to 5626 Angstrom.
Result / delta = 5610.0 Angstrom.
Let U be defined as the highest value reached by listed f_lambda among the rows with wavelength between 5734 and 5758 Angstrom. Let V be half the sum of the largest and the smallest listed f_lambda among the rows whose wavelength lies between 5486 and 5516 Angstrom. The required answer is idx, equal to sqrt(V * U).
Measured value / 10.0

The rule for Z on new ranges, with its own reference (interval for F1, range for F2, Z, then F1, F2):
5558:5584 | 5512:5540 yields -0.072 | 0.20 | 0.132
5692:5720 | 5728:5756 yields 0.054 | 0.07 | 0.120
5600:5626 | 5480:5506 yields 0.097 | 0.26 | 0.354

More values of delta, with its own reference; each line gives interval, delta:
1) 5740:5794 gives 5754.0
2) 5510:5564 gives 5559.0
